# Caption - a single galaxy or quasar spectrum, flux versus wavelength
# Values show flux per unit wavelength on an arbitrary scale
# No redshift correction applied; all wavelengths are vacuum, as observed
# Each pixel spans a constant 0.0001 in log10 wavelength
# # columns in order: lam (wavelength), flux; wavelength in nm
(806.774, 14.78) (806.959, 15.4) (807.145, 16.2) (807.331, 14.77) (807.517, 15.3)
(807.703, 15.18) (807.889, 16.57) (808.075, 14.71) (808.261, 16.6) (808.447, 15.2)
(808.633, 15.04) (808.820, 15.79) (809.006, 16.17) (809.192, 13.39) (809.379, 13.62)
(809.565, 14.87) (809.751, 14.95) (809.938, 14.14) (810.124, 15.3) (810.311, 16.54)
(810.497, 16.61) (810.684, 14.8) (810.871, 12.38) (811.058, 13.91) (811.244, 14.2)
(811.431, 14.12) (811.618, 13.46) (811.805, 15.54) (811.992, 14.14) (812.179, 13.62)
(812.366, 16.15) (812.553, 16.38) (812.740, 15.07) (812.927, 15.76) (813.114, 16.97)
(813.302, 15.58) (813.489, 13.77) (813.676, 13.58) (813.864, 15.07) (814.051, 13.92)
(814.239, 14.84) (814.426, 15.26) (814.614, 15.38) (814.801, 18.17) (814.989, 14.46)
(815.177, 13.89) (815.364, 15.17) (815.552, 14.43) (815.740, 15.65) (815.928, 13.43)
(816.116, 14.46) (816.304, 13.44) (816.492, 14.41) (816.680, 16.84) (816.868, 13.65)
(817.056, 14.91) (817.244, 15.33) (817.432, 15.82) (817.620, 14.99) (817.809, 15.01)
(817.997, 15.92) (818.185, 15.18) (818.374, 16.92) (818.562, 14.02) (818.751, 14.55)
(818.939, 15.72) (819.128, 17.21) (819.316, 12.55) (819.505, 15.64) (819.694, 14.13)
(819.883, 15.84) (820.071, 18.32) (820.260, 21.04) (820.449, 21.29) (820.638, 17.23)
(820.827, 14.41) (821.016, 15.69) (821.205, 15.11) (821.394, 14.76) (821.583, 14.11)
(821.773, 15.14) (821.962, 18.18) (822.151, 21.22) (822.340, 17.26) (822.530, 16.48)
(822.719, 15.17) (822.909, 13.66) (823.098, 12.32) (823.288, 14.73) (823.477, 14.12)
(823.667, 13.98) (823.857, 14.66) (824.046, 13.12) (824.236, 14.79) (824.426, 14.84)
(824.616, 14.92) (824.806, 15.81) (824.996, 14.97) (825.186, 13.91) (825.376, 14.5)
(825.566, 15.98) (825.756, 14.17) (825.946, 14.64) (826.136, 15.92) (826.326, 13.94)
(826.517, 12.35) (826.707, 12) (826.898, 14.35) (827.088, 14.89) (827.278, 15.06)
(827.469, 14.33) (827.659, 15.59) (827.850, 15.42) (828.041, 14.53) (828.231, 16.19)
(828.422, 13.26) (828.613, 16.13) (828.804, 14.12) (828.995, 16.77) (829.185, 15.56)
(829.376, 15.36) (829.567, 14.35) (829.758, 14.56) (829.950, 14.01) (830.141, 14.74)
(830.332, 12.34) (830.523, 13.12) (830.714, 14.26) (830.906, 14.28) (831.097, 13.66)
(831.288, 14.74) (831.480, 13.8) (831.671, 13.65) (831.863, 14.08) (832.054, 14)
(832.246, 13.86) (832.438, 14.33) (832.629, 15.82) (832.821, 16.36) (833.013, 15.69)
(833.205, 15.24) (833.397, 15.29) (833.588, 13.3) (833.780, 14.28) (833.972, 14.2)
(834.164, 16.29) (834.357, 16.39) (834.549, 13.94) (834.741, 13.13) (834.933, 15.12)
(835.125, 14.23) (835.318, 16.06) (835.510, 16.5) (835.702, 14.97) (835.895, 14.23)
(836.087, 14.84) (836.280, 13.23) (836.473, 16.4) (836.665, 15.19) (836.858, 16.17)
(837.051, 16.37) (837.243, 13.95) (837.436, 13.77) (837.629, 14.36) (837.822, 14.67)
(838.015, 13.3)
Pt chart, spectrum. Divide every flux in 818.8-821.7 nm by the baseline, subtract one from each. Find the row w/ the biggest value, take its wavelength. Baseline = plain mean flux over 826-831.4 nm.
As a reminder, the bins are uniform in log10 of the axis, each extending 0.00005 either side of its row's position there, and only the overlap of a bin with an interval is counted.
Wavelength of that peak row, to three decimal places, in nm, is 820.449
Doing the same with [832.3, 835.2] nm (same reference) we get 834.357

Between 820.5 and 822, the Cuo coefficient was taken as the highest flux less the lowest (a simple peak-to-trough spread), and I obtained 4.1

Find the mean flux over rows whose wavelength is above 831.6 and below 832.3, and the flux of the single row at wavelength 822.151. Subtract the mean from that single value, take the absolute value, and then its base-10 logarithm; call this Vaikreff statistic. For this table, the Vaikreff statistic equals 0.86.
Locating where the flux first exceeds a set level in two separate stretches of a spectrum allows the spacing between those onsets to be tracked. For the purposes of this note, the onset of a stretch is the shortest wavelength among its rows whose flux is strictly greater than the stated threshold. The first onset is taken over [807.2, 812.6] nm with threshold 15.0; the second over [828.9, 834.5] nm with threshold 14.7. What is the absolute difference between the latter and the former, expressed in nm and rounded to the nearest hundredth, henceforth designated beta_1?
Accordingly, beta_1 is 21.48 nm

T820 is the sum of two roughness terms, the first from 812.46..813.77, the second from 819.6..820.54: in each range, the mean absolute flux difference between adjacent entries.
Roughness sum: 2.89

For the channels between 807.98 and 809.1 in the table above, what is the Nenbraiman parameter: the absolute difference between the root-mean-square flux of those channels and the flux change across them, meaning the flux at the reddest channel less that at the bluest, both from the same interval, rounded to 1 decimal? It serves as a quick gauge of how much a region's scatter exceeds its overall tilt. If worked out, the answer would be 14.1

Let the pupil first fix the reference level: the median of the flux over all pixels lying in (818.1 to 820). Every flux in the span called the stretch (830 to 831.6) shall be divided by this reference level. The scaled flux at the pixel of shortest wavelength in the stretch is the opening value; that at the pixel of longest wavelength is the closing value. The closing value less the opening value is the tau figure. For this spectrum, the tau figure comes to -0.06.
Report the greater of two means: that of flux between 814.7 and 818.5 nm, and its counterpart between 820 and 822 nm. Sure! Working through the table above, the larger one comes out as 16.8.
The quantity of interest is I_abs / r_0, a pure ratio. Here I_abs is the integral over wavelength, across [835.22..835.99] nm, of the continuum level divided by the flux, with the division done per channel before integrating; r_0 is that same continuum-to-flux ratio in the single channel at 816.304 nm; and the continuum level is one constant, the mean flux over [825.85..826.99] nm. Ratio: 0.672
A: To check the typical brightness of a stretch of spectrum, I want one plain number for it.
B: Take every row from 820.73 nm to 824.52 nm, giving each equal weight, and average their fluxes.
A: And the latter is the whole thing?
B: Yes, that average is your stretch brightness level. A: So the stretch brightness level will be 15.2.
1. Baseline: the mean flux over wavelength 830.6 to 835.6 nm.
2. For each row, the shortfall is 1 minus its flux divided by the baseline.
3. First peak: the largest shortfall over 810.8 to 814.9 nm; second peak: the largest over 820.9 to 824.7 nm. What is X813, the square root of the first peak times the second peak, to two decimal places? 0.16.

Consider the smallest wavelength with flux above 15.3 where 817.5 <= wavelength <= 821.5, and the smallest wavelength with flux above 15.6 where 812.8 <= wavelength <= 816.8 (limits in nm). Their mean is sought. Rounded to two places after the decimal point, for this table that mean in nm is 815.46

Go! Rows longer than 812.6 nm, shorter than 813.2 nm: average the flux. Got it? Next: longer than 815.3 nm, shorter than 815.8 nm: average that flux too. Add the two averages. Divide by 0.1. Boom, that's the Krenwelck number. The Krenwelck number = 310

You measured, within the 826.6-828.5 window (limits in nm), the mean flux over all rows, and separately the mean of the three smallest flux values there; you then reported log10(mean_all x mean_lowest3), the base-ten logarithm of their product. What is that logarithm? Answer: 2.28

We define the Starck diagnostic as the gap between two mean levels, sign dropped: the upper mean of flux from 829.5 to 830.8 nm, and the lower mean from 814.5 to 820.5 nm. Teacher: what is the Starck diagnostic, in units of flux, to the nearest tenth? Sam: 1.6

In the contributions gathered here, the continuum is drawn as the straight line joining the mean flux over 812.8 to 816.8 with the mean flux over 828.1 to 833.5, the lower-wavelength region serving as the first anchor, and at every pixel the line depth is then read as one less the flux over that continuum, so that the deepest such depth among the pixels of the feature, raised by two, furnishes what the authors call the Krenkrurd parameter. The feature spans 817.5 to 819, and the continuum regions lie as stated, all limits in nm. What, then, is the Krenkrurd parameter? 2.06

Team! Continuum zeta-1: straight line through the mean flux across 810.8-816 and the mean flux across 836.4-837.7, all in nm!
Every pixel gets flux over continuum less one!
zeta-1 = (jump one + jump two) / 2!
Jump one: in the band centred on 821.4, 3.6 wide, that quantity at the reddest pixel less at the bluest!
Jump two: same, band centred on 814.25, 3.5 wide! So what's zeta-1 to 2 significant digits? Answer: -0.16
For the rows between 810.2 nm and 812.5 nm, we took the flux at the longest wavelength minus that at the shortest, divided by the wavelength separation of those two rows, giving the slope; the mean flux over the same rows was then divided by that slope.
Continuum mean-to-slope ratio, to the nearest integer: -77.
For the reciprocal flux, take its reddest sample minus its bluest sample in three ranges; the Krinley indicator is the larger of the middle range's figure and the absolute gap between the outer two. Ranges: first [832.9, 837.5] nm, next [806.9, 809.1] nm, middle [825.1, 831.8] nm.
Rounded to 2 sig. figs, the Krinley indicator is 0.012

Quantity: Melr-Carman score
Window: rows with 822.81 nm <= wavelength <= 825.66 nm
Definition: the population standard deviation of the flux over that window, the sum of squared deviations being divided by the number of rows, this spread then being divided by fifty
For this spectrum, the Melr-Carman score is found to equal 0.0183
